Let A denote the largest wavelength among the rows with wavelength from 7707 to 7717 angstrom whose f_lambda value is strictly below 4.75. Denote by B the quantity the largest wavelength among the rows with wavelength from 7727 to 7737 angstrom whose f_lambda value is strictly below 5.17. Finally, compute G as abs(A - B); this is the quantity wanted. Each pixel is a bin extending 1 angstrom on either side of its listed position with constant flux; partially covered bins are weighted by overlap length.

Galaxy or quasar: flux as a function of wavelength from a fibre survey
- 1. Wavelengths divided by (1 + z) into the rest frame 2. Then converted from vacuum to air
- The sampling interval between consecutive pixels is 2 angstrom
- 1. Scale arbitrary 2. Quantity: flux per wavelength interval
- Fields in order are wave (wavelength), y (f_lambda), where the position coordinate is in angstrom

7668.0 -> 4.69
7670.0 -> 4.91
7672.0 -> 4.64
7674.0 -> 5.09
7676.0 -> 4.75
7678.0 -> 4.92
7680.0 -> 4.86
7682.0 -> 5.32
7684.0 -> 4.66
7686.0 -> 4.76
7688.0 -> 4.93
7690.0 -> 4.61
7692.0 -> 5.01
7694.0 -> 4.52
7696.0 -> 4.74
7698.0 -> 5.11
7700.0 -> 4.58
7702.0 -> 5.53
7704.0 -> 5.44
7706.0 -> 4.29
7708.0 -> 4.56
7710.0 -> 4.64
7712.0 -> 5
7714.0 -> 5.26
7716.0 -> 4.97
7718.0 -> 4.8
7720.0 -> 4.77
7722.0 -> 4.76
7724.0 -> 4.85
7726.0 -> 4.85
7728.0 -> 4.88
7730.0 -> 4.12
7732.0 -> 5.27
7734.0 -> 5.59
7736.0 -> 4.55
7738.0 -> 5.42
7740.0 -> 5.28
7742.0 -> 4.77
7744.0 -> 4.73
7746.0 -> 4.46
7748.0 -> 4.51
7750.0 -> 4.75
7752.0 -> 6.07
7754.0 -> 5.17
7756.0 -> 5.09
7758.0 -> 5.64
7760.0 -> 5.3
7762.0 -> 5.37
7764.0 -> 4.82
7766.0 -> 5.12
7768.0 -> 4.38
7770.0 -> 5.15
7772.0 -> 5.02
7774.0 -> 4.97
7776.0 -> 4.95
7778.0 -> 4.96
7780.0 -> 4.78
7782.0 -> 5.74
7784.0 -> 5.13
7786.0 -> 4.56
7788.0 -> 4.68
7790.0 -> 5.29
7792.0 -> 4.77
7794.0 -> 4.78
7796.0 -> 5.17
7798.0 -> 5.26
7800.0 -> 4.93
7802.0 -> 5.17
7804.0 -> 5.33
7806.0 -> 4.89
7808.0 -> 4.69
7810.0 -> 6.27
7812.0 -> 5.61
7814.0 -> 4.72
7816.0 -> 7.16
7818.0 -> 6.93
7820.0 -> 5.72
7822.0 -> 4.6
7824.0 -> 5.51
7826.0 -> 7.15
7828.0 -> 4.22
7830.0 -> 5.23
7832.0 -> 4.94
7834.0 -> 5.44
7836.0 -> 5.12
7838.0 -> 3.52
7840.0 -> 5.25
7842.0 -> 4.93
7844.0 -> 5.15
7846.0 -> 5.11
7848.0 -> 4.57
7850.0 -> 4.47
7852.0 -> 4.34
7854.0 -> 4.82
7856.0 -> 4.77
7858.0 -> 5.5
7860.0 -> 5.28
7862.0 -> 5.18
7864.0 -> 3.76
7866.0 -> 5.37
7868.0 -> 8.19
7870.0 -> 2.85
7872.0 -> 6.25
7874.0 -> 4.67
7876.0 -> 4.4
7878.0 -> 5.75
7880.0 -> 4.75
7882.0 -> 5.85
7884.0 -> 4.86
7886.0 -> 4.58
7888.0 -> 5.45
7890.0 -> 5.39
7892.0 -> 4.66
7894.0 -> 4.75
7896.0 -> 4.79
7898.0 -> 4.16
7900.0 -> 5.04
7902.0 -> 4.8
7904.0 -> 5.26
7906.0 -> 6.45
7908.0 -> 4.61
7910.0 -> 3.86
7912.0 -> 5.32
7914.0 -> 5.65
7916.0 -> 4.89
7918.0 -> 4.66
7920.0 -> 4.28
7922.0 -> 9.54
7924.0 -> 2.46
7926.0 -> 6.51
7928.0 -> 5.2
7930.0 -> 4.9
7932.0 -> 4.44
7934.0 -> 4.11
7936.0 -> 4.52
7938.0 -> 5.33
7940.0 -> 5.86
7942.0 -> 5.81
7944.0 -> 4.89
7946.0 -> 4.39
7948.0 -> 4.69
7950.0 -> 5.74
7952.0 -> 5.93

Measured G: 26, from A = 7710.0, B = 7736.0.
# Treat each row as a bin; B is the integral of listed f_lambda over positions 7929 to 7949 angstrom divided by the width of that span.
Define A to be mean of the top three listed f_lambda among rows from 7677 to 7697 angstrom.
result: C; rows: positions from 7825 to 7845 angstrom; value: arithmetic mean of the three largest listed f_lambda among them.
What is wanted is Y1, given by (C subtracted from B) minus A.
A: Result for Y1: -6.1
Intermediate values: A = 5.09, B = 4.89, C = 5.95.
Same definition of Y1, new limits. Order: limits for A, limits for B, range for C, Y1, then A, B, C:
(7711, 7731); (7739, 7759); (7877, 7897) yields -5.7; 5.08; 5.05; 5.68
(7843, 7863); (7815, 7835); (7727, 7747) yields -5.1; 5.32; 5.69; 5.43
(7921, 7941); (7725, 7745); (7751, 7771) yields -8.1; 7.30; 4.95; 5.69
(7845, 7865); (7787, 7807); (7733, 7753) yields -6.0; 5.32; 5.03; 5.69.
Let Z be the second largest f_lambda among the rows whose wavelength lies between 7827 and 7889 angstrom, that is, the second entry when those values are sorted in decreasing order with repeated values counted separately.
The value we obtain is 6.25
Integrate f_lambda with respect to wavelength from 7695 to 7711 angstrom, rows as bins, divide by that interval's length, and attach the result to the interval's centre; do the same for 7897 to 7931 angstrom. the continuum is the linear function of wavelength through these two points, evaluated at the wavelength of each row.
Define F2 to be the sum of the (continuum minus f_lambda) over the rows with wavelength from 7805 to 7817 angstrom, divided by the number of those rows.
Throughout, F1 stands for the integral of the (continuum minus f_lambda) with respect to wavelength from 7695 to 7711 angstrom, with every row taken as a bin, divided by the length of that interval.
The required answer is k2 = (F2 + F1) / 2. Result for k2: -0.27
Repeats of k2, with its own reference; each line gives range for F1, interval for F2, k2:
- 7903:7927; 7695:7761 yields -0.10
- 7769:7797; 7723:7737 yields 0.00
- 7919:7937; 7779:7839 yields -0.09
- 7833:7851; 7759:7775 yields 0.07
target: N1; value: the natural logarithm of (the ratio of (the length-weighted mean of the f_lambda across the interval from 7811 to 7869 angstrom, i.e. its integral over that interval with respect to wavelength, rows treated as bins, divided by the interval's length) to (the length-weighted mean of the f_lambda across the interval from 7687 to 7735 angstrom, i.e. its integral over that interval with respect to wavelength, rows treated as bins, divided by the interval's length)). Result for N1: 0.075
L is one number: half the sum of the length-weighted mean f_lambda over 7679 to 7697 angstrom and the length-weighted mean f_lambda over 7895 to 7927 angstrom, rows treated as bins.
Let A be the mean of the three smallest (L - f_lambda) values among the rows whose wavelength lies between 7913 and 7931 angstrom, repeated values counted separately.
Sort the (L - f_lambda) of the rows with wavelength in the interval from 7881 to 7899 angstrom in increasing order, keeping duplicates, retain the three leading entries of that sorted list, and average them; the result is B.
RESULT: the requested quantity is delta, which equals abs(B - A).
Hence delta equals 1.7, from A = -2.25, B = -0.6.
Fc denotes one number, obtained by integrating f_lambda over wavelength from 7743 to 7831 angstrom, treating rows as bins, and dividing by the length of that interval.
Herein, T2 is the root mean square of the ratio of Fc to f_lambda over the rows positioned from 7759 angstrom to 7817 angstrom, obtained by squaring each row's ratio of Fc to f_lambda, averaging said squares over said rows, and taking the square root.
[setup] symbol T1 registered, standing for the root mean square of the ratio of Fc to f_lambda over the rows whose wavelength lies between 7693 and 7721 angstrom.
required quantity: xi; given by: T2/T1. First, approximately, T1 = 1.08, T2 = 1.03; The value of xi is 0.95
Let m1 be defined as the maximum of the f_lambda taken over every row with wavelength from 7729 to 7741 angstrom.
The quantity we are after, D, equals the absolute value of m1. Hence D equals 5.6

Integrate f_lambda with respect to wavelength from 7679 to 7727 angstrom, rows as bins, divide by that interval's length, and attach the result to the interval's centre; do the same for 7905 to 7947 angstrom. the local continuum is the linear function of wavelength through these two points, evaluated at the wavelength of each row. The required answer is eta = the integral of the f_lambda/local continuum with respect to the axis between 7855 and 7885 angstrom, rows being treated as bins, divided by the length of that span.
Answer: 1.02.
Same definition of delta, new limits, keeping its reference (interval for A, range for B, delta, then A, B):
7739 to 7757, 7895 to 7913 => 0.2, -0.52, -0.7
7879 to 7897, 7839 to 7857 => 0.4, -0.58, -0.2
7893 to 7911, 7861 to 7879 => 1.1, -0.60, -1.7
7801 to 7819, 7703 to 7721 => 1.6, -1.80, -0.3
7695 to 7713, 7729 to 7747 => 0.1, -0.38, -0.4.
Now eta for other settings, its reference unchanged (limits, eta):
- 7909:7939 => 0.98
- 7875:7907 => 0.99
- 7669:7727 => 1.00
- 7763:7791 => 1.00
